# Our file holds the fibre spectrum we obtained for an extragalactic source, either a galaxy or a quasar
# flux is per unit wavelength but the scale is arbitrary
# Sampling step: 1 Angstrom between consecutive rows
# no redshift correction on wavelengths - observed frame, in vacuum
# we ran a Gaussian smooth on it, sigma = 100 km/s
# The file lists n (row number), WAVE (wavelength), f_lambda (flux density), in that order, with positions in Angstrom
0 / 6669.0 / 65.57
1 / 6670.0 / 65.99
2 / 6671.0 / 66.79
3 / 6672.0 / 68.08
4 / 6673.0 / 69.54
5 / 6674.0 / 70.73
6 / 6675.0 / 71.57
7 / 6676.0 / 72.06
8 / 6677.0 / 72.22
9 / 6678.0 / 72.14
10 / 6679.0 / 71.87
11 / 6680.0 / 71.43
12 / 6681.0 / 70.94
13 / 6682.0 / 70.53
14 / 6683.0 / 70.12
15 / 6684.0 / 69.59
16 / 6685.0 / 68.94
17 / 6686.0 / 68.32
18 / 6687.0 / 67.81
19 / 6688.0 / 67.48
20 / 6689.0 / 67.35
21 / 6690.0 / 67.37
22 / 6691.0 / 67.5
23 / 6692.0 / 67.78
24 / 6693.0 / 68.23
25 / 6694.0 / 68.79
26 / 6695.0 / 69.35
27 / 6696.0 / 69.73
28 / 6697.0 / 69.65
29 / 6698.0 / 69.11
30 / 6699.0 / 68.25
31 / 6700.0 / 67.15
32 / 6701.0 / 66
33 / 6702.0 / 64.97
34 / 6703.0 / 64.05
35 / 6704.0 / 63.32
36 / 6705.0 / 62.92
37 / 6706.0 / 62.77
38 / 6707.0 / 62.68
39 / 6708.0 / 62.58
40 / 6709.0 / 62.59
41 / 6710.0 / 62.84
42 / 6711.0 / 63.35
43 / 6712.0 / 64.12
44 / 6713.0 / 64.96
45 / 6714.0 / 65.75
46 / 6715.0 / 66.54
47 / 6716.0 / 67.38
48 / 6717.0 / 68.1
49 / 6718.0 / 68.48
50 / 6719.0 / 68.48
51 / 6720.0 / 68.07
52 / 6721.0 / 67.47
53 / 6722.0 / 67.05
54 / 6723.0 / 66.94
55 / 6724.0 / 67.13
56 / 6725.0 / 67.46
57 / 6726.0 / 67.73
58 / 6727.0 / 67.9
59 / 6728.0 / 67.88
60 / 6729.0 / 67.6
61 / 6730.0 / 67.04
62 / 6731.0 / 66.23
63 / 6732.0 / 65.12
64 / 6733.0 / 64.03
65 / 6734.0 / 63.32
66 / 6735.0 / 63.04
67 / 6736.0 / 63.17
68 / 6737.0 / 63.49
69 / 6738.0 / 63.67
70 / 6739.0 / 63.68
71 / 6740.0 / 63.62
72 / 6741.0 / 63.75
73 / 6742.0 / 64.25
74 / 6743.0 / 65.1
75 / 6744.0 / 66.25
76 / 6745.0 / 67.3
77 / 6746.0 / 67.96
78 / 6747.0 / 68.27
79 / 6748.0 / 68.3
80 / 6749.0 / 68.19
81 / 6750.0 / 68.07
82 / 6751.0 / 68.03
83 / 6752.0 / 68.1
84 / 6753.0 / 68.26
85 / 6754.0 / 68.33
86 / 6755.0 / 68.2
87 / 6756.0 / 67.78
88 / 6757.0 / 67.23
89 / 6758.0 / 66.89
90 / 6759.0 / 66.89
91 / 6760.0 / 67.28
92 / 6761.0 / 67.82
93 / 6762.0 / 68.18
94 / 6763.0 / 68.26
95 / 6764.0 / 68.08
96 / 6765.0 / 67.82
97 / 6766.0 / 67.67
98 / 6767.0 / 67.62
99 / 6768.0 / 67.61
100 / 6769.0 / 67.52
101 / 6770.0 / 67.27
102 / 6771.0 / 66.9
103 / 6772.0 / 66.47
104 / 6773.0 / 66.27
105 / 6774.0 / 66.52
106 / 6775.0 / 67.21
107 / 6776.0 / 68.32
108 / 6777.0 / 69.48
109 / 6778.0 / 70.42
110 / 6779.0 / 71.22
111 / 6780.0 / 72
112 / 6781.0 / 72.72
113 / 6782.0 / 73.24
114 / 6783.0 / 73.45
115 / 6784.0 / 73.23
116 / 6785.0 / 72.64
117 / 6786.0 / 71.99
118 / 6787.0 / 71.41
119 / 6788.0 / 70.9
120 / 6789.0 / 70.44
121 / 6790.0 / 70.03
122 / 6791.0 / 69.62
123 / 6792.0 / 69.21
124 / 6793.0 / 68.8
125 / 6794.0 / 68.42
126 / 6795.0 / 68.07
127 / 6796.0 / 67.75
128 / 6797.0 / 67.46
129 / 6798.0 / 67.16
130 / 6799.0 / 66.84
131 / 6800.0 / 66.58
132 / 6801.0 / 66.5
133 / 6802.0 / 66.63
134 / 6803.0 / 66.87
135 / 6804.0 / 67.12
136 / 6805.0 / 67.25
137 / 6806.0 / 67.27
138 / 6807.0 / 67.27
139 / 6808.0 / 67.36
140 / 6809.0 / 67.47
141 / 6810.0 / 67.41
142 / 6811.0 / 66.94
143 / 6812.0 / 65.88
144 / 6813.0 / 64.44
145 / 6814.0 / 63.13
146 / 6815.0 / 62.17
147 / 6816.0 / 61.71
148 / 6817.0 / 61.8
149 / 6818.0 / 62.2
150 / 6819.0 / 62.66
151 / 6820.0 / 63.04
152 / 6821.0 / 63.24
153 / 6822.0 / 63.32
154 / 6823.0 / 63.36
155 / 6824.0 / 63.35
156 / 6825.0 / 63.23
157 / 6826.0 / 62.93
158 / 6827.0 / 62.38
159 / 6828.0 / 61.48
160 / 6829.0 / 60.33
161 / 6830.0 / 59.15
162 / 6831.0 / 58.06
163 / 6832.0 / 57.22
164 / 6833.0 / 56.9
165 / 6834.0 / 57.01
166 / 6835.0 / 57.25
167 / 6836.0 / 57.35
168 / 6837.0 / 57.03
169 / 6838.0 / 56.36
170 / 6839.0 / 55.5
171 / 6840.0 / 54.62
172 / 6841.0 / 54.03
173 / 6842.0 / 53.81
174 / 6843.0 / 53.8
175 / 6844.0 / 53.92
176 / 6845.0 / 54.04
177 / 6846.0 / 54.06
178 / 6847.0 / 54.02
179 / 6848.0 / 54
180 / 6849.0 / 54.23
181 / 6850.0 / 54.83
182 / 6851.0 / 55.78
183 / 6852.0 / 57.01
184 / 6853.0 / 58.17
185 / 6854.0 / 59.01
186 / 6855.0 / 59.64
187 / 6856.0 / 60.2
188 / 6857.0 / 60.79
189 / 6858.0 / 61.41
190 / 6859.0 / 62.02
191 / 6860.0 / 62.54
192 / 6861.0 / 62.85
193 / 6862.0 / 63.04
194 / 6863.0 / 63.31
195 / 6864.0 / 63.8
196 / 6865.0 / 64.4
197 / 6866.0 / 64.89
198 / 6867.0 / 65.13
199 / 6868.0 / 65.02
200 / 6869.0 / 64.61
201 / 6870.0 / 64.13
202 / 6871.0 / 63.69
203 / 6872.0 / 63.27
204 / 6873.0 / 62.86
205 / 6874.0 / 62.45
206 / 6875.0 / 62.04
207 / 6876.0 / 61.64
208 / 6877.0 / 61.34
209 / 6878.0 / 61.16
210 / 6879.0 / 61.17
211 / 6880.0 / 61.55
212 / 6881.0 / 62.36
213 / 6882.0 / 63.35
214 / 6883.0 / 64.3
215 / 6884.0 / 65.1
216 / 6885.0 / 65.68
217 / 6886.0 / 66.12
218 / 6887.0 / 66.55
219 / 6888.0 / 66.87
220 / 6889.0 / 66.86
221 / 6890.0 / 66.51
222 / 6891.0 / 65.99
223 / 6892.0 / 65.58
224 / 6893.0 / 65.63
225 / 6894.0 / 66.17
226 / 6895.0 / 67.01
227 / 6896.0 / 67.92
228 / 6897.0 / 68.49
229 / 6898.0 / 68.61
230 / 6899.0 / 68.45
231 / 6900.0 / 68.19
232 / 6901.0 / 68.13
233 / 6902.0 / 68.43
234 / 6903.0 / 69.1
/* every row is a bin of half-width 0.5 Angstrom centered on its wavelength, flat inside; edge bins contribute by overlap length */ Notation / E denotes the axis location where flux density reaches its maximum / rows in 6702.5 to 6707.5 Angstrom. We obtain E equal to 6703.0 Angstrom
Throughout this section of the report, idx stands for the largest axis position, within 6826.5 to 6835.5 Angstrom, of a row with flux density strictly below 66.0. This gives 6835.0 Angstrom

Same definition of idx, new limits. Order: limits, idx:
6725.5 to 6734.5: 6734.0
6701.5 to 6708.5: 6708.0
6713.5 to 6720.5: 6714.0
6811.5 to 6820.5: 6820.0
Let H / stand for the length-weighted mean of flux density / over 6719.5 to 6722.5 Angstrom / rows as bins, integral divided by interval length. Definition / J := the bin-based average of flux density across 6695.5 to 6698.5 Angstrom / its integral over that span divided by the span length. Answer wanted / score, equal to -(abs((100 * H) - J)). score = -6684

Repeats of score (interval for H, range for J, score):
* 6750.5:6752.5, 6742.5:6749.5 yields -6739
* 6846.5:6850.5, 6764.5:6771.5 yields -5360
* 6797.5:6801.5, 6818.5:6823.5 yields -6614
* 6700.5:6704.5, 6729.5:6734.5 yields -6393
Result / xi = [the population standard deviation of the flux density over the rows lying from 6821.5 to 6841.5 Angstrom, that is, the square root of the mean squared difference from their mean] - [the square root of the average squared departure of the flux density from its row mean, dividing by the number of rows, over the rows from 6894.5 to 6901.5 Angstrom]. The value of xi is 3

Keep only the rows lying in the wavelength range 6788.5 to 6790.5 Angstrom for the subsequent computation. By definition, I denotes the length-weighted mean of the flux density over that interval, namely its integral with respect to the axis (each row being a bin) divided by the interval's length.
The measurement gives 70.2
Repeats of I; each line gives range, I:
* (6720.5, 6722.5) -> 67.3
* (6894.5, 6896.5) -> 67.5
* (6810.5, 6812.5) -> 66.4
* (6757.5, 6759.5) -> 66.9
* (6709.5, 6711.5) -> 63.1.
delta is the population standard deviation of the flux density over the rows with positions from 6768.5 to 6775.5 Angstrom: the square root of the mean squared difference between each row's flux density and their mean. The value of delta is 0.44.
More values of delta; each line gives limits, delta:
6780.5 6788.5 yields 0.87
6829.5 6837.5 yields 0.71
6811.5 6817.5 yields 1.53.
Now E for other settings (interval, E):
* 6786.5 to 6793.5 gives 6787.0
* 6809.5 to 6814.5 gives 6810.0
